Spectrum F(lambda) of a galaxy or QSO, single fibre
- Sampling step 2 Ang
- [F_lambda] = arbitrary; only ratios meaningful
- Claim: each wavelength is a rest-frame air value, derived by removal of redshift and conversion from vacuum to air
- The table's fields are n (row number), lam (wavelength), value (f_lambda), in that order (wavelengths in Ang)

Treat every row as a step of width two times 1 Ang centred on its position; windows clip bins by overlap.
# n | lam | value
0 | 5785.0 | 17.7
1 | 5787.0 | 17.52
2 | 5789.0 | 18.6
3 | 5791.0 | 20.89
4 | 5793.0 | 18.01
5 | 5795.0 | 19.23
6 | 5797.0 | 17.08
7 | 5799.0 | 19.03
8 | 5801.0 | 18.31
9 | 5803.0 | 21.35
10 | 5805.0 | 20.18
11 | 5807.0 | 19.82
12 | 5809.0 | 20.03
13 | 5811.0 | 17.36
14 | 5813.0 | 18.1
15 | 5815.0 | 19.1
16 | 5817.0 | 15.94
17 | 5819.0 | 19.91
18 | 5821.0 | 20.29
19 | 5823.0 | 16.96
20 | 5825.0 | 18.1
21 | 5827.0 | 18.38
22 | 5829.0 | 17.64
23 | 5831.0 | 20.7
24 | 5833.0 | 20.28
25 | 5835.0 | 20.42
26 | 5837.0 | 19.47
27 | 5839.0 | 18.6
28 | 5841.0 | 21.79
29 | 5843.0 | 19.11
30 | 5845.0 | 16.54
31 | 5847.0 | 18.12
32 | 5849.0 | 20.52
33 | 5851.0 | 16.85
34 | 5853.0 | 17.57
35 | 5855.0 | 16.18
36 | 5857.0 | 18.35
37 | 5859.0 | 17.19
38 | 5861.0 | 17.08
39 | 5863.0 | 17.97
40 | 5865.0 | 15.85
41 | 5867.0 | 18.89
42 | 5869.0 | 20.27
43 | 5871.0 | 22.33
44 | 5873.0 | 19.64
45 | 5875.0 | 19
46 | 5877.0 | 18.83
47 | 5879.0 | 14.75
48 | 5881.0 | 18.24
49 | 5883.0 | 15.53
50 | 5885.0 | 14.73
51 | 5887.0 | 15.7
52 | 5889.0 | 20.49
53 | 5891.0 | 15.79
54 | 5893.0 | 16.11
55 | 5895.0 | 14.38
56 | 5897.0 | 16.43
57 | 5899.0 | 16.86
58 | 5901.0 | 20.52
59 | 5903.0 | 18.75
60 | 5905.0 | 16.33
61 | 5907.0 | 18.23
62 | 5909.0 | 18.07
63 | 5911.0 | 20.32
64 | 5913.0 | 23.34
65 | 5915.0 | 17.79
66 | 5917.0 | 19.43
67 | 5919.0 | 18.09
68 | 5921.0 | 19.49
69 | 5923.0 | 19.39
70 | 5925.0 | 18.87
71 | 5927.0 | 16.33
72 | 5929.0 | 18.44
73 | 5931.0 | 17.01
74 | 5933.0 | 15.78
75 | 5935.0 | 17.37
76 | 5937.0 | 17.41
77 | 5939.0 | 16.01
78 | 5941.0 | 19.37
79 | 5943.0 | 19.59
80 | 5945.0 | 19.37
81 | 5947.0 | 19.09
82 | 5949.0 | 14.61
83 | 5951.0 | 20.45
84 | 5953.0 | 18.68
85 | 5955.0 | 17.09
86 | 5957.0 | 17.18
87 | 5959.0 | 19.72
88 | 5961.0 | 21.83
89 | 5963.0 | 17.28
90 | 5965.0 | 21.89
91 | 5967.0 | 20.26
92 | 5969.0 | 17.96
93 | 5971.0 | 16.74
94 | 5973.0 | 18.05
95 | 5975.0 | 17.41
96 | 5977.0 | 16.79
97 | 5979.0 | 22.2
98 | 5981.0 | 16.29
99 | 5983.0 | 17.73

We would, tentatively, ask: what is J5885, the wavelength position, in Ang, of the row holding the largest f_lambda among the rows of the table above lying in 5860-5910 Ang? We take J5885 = 5871.0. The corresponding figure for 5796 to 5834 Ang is 5803.0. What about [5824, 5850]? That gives 5841.0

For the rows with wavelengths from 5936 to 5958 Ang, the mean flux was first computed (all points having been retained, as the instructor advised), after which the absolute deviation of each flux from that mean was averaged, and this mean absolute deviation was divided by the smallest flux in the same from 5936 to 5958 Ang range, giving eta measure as 0.101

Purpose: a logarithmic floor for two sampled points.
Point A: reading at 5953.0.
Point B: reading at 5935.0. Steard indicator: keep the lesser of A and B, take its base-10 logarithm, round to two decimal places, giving 1.24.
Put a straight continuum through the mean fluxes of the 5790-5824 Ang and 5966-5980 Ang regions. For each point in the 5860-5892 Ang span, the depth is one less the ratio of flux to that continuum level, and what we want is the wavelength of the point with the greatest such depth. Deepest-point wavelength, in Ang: 5885.0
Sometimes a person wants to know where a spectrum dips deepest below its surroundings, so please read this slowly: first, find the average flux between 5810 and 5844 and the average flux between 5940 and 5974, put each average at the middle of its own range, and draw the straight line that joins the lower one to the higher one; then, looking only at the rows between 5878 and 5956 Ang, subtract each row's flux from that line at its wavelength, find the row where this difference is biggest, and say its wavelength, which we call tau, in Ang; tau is 5895.0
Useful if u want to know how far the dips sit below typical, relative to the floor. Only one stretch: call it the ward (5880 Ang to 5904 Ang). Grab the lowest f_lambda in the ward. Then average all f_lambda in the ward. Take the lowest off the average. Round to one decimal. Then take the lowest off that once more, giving -11.8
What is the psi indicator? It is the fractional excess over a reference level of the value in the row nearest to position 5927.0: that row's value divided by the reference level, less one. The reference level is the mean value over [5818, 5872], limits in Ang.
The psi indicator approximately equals -0.13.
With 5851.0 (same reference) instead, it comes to -0.10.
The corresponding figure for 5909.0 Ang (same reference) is -0.03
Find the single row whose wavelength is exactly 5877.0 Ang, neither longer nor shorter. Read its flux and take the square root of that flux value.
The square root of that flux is 4.34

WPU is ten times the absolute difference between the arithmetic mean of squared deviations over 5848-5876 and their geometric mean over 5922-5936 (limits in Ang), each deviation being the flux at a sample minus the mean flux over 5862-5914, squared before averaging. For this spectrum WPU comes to 22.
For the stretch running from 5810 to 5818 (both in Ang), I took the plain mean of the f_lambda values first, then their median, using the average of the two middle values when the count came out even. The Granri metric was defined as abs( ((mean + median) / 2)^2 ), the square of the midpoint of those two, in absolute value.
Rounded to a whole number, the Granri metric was 312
